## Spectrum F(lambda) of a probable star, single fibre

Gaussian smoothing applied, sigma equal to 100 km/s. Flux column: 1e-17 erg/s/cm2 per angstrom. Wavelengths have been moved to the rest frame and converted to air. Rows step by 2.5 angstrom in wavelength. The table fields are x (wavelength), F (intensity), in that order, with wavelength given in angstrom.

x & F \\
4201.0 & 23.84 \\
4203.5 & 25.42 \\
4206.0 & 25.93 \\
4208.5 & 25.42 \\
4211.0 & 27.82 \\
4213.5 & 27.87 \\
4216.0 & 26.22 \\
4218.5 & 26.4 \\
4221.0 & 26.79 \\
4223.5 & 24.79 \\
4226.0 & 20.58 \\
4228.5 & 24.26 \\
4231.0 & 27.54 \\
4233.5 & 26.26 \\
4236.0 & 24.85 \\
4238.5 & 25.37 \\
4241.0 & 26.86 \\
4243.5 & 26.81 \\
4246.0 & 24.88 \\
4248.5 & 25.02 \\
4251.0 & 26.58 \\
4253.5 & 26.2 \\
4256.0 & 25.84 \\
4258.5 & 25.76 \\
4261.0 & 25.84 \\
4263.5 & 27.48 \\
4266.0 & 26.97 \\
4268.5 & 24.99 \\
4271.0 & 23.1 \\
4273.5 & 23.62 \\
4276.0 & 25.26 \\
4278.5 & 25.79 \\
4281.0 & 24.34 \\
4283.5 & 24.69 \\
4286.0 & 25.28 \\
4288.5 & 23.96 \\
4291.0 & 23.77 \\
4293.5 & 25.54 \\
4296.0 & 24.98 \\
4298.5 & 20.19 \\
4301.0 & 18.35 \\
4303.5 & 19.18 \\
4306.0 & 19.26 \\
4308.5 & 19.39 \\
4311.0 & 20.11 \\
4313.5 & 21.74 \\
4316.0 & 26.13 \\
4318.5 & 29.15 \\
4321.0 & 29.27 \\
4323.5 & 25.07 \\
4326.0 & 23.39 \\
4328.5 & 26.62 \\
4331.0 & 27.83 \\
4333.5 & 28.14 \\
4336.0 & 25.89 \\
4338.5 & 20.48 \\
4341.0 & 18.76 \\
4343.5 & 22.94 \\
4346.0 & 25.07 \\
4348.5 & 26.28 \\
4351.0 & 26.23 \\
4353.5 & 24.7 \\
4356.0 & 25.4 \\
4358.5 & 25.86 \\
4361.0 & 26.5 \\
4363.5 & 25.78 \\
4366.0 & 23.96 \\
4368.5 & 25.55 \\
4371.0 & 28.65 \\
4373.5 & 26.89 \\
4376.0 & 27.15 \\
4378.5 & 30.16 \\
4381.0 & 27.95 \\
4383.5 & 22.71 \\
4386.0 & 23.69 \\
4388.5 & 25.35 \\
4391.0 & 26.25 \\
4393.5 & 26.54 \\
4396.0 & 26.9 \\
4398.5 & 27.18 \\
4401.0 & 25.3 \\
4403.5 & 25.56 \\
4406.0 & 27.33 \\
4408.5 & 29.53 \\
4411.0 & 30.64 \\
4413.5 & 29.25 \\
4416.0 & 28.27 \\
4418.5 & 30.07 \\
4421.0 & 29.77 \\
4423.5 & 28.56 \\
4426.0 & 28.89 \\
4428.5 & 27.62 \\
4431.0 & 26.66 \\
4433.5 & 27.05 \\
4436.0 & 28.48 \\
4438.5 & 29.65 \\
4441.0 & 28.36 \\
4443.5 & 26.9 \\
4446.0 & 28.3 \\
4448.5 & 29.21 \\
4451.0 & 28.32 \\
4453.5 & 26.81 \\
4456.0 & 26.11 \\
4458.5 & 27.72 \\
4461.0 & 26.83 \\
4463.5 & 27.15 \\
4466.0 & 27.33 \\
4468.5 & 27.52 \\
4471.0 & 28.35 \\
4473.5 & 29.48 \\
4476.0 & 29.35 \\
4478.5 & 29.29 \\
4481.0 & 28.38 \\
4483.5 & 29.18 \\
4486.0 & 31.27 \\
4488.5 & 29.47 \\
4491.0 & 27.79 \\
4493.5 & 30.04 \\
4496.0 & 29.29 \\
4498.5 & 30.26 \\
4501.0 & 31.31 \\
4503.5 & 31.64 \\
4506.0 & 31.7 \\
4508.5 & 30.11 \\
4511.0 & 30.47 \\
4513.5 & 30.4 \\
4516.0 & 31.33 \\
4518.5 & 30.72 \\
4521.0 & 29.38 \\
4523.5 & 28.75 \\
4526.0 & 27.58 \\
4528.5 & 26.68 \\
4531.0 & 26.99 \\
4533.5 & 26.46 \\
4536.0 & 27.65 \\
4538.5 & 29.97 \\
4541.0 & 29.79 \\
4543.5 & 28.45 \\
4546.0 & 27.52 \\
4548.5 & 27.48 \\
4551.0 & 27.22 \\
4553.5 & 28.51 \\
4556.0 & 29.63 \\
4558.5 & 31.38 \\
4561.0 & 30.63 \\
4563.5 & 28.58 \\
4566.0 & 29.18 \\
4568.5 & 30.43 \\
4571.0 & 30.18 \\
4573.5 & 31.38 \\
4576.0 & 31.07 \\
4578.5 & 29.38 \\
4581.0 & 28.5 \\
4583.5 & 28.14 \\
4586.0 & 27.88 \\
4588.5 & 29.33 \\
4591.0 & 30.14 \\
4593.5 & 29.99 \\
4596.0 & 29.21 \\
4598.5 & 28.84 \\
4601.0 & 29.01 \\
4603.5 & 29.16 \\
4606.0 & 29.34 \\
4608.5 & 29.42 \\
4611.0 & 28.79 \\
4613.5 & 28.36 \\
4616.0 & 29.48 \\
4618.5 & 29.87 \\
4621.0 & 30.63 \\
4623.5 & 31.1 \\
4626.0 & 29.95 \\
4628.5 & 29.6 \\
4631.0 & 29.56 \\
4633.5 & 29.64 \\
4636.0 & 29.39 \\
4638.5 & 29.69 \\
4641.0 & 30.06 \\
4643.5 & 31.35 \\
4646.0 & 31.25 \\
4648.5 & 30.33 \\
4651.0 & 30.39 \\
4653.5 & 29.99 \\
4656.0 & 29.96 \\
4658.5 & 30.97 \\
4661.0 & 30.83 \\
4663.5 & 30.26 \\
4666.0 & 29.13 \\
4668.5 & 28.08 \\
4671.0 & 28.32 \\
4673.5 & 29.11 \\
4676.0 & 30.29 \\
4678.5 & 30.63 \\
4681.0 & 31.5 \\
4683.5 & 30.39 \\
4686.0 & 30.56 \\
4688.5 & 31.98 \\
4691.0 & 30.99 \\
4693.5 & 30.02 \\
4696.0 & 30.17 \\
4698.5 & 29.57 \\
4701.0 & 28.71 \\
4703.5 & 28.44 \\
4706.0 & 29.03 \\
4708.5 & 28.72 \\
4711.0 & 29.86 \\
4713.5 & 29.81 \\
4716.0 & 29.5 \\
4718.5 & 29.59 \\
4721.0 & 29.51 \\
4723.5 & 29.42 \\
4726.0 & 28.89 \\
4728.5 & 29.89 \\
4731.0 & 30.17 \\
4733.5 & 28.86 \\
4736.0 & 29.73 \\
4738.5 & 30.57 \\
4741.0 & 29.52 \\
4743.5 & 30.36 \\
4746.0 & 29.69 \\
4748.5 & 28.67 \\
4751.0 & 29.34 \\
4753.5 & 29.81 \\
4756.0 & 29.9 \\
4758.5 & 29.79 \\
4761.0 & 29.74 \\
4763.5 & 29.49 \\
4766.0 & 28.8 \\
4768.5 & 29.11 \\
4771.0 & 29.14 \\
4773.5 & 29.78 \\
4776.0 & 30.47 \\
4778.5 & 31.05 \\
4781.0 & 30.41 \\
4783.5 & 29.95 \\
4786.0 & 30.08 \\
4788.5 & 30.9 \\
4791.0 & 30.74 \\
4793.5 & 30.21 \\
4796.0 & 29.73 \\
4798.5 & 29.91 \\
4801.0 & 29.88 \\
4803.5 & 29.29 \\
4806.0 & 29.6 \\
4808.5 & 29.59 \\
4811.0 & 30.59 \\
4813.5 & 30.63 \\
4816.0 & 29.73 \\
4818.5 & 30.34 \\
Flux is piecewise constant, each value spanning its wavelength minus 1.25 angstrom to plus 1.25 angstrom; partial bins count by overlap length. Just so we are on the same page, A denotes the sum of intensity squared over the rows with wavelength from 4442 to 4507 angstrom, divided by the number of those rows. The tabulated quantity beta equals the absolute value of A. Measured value 832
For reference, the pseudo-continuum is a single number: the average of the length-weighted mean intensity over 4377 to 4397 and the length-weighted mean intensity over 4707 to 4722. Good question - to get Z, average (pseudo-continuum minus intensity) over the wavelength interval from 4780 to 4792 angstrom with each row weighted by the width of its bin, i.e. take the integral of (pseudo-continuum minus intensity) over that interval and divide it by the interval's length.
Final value -2.6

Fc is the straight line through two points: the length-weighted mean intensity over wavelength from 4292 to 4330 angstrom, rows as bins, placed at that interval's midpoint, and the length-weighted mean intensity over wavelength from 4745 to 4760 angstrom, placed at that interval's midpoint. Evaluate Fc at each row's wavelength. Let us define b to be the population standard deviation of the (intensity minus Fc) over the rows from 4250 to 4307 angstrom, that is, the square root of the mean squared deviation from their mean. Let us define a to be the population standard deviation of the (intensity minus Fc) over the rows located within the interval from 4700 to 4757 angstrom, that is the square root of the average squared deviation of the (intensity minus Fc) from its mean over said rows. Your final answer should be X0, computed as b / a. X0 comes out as 5.4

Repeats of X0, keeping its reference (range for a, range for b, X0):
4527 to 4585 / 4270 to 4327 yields 2.2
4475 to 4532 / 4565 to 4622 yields 0.6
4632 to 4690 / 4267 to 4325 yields 3.2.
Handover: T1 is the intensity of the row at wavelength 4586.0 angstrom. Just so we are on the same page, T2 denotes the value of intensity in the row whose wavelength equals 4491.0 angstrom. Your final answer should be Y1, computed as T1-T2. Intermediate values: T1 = 27.88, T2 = 27.79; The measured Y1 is 0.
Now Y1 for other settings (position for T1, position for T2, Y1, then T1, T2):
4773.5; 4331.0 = 2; 29.78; 27.83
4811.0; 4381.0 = 3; 30.59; 27.95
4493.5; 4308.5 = 11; 30.04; 19.39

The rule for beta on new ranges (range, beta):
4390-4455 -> 785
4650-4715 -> 896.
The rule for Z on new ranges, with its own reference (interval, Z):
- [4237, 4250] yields 2.1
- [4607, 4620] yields -1.4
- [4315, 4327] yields 1.2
